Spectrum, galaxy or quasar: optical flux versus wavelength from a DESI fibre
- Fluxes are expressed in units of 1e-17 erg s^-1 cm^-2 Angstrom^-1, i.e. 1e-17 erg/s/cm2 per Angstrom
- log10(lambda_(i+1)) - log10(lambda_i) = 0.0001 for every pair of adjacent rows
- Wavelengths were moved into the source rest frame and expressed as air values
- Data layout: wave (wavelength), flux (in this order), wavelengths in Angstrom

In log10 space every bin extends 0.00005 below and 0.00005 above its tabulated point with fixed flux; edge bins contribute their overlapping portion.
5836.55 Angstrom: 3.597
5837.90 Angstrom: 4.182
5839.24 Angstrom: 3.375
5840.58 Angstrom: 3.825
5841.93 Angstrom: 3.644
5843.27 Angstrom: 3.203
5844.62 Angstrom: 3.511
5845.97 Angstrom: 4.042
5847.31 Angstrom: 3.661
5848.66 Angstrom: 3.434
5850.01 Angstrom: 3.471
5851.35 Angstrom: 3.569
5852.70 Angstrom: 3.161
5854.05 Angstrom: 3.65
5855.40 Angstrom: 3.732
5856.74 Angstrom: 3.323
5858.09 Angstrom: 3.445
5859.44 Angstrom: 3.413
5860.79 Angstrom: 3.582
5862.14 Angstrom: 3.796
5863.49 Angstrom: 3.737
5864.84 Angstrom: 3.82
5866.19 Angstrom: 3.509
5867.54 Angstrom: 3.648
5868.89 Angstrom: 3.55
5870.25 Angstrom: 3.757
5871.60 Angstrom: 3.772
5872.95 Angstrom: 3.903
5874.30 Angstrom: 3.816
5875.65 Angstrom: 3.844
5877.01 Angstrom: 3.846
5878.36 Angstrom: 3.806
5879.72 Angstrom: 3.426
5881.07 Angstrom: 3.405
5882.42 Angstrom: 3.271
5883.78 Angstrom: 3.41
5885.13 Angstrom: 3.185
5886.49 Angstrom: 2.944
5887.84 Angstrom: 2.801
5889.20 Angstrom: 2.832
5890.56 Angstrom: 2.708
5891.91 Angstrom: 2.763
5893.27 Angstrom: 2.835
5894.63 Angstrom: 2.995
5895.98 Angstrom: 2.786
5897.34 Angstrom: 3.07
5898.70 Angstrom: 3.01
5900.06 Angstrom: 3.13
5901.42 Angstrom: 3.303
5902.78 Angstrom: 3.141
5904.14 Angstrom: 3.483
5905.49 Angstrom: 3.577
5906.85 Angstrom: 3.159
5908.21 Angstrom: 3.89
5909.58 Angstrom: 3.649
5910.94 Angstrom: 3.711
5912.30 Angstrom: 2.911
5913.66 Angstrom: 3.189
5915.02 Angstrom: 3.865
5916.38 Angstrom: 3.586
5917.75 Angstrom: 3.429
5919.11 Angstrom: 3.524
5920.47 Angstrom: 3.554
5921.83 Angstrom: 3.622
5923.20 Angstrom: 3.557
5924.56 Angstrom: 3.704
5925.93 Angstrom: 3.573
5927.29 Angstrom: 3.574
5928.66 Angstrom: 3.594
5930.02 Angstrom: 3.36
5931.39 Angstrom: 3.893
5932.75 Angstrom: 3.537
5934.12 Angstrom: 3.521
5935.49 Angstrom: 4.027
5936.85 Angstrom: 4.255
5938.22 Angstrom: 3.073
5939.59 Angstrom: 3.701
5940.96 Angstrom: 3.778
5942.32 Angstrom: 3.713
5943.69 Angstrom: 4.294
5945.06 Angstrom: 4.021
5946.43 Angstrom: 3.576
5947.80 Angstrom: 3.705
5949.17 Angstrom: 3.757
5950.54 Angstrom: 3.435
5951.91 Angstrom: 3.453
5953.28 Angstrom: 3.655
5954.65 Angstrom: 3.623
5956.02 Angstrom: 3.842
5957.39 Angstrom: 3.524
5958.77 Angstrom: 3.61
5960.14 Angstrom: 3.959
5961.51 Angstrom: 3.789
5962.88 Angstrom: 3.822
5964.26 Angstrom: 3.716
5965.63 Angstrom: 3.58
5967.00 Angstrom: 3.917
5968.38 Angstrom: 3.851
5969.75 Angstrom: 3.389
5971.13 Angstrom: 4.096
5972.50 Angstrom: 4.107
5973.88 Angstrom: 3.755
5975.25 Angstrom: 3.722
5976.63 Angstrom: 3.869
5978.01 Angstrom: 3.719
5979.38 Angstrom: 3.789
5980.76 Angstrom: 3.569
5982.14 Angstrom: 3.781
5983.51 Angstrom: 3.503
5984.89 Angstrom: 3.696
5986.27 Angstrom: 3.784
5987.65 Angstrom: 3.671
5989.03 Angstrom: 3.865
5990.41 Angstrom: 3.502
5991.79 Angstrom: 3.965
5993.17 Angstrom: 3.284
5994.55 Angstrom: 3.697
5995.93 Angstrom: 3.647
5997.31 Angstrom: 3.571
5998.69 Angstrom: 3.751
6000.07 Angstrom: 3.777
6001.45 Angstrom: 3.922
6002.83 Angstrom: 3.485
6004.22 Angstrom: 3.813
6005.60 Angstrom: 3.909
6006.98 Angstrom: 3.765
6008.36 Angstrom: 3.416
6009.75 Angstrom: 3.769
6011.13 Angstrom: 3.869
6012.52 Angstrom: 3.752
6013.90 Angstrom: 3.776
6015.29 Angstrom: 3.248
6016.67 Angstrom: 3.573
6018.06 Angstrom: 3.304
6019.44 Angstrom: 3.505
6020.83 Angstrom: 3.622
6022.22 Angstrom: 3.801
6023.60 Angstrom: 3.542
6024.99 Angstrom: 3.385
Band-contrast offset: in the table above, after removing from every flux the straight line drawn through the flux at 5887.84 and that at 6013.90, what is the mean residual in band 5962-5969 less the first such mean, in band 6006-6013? 0.40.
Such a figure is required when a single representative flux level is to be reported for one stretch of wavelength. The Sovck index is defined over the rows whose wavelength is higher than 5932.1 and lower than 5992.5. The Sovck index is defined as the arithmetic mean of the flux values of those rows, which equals 3.74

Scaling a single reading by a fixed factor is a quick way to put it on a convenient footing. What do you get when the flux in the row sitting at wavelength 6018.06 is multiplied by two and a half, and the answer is 8.26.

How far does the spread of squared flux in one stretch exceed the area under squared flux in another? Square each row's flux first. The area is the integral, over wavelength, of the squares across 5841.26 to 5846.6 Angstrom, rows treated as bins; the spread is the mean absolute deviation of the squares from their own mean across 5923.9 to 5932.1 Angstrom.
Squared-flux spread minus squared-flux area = -69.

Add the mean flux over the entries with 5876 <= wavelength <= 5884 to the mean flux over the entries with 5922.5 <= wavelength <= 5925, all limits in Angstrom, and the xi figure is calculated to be 7.16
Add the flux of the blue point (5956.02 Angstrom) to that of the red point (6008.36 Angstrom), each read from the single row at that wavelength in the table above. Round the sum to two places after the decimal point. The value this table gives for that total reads 7.26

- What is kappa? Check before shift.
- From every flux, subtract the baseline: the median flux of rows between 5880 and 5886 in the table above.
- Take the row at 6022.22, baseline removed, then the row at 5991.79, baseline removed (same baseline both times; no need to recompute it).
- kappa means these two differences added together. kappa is 1.1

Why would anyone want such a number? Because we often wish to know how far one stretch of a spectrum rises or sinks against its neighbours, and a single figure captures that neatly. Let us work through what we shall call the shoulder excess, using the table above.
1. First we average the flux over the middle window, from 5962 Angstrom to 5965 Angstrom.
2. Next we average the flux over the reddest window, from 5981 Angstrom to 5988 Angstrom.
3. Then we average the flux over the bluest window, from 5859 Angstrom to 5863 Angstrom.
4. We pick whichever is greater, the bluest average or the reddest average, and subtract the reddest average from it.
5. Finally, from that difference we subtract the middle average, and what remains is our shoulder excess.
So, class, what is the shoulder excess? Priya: -3.77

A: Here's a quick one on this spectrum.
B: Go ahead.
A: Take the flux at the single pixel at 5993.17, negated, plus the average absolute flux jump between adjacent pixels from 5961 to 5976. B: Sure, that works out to -3.1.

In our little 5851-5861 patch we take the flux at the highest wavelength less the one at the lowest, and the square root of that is 0.11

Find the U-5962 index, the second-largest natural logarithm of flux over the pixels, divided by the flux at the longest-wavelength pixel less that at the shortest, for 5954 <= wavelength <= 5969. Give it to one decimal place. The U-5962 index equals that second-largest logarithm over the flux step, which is 6.0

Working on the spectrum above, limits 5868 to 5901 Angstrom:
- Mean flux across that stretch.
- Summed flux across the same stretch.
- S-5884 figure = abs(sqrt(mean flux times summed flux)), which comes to 16.1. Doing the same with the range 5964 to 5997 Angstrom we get 18.3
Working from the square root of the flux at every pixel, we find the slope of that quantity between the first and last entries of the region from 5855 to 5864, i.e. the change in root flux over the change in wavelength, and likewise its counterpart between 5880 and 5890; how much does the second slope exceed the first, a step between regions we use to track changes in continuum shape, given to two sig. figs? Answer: -0.020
